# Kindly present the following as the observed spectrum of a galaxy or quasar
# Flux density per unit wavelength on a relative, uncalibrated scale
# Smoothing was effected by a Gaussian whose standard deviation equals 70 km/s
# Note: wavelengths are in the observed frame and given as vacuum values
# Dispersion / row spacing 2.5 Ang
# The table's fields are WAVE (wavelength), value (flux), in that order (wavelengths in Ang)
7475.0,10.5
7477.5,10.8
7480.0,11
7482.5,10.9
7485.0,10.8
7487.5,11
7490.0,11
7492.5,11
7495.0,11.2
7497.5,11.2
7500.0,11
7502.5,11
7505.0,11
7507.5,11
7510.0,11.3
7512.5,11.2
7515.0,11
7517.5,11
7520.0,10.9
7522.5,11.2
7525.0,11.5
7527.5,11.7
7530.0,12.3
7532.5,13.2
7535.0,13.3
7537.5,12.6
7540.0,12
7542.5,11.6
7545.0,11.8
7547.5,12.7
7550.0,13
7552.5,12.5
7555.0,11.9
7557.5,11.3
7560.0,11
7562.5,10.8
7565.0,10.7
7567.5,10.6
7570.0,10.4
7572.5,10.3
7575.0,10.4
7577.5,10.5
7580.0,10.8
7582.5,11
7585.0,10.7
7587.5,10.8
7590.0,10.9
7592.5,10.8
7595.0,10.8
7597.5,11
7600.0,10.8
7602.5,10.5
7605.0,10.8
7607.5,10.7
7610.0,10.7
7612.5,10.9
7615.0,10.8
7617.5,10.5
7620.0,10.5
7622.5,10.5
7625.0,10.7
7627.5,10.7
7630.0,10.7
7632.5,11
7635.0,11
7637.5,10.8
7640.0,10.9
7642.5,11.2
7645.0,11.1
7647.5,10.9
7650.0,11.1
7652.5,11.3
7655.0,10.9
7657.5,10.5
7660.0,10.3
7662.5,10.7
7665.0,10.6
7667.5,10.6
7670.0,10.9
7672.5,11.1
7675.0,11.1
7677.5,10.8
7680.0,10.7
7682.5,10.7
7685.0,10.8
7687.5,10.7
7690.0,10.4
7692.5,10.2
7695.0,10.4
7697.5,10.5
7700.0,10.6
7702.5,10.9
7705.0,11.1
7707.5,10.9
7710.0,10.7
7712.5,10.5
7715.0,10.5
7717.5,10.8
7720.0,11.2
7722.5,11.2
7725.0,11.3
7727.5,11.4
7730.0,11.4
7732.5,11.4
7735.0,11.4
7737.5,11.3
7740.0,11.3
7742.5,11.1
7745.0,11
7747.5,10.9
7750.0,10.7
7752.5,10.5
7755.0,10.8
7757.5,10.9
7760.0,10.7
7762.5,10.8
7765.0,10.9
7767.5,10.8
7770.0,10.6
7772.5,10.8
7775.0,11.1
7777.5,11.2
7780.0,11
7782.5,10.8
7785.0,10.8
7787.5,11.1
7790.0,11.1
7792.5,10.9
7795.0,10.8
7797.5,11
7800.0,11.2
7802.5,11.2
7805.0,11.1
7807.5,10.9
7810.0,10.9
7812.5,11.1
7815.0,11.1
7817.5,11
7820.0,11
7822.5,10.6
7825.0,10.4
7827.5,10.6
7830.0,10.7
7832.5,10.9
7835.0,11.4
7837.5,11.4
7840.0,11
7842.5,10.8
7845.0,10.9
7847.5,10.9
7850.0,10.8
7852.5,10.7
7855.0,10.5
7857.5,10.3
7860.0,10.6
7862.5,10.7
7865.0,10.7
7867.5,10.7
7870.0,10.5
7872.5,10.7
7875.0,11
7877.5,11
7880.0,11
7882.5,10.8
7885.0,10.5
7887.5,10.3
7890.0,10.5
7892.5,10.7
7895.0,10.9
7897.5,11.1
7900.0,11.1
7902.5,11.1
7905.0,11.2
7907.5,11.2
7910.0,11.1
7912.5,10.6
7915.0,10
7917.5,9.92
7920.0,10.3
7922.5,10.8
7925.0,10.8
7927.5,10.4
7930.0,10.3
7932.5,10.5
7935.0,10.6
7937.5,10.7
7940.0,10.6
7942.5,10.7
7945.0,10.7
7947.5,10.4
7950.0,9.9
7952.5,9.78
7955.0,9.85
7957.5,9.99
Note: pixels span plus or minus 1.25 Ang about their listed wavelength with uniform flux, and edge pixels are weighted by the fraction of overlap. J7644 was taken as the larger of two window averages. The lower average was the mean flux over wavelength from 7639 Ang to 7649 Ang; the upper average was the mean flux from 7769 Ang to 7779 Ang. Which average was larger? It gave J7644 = 11.0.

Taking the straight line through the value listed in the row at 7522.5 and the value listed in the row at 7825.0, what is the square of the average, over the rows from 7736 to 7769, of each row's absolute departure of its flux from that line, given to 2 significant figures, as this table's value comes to 0.10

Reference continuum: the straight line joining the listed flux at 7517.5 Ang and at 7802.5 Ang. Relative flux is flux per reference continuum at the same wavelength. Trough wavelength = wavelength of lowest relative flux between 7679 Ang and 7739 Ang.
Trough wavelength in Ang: 7692.5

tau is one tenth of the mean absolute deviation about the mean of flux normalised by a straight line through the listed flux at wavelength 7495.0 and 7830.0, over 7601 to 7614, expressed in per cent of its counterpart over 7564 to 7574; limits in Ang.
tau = 7.2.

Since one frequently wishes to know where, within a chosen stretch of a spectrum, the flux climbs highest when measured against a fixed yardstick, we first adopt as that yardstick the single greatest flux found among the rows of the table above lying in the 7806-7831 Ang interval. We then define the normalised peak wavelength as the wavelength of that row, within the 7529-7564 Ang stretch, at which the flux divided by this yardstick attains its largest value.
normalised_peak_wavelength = 7535.0 Ang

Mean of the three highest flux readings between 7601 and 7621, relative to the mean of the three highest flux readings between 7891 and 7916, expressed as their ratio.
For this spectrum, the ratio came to 0.97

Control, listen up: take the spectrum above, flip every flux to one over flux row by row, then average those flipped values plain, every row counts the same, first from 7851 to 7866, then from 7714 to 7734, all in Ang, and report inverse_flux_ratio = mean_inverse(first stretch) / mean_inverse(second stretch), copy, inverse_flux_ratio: 1.05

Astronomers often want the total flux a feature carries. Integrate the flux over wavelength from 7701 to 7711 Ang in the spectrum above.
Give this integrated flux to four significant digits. 109.0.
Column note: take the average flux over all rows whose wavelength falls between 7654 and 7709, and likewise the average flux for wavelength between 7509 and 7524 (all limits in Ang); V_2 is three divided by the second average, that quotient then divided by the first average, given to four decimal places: 0.0253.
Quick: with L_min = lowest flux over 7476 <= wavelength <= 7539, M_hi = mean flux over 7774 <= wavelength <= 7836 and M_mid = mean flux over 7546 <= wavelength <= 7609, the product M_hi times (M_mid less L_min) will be 2.5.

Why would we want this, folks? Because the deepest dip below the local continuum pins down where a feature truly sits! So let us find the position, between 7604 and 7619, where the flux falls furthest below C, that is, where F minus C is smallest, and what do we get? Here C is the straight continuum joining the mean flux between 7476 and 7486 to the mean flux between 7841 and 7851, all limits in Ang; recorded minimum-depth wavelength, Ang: 7617.5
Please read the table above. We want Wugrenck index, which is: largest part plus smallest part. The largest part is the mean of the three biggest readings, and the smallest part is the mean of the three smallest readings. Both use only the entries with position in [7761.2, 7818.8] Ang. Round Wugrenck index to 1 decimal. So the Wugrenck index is 21.9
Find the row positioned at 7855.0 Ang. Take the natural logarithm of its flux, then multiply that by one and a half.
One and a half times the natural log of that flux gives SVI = 3.53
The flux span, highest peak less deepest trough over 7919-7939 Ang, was 0.50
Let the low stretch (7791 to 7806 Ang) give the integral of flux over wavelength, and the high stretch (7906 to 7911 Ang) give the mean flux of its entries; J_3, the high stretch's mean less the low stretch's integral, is -154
